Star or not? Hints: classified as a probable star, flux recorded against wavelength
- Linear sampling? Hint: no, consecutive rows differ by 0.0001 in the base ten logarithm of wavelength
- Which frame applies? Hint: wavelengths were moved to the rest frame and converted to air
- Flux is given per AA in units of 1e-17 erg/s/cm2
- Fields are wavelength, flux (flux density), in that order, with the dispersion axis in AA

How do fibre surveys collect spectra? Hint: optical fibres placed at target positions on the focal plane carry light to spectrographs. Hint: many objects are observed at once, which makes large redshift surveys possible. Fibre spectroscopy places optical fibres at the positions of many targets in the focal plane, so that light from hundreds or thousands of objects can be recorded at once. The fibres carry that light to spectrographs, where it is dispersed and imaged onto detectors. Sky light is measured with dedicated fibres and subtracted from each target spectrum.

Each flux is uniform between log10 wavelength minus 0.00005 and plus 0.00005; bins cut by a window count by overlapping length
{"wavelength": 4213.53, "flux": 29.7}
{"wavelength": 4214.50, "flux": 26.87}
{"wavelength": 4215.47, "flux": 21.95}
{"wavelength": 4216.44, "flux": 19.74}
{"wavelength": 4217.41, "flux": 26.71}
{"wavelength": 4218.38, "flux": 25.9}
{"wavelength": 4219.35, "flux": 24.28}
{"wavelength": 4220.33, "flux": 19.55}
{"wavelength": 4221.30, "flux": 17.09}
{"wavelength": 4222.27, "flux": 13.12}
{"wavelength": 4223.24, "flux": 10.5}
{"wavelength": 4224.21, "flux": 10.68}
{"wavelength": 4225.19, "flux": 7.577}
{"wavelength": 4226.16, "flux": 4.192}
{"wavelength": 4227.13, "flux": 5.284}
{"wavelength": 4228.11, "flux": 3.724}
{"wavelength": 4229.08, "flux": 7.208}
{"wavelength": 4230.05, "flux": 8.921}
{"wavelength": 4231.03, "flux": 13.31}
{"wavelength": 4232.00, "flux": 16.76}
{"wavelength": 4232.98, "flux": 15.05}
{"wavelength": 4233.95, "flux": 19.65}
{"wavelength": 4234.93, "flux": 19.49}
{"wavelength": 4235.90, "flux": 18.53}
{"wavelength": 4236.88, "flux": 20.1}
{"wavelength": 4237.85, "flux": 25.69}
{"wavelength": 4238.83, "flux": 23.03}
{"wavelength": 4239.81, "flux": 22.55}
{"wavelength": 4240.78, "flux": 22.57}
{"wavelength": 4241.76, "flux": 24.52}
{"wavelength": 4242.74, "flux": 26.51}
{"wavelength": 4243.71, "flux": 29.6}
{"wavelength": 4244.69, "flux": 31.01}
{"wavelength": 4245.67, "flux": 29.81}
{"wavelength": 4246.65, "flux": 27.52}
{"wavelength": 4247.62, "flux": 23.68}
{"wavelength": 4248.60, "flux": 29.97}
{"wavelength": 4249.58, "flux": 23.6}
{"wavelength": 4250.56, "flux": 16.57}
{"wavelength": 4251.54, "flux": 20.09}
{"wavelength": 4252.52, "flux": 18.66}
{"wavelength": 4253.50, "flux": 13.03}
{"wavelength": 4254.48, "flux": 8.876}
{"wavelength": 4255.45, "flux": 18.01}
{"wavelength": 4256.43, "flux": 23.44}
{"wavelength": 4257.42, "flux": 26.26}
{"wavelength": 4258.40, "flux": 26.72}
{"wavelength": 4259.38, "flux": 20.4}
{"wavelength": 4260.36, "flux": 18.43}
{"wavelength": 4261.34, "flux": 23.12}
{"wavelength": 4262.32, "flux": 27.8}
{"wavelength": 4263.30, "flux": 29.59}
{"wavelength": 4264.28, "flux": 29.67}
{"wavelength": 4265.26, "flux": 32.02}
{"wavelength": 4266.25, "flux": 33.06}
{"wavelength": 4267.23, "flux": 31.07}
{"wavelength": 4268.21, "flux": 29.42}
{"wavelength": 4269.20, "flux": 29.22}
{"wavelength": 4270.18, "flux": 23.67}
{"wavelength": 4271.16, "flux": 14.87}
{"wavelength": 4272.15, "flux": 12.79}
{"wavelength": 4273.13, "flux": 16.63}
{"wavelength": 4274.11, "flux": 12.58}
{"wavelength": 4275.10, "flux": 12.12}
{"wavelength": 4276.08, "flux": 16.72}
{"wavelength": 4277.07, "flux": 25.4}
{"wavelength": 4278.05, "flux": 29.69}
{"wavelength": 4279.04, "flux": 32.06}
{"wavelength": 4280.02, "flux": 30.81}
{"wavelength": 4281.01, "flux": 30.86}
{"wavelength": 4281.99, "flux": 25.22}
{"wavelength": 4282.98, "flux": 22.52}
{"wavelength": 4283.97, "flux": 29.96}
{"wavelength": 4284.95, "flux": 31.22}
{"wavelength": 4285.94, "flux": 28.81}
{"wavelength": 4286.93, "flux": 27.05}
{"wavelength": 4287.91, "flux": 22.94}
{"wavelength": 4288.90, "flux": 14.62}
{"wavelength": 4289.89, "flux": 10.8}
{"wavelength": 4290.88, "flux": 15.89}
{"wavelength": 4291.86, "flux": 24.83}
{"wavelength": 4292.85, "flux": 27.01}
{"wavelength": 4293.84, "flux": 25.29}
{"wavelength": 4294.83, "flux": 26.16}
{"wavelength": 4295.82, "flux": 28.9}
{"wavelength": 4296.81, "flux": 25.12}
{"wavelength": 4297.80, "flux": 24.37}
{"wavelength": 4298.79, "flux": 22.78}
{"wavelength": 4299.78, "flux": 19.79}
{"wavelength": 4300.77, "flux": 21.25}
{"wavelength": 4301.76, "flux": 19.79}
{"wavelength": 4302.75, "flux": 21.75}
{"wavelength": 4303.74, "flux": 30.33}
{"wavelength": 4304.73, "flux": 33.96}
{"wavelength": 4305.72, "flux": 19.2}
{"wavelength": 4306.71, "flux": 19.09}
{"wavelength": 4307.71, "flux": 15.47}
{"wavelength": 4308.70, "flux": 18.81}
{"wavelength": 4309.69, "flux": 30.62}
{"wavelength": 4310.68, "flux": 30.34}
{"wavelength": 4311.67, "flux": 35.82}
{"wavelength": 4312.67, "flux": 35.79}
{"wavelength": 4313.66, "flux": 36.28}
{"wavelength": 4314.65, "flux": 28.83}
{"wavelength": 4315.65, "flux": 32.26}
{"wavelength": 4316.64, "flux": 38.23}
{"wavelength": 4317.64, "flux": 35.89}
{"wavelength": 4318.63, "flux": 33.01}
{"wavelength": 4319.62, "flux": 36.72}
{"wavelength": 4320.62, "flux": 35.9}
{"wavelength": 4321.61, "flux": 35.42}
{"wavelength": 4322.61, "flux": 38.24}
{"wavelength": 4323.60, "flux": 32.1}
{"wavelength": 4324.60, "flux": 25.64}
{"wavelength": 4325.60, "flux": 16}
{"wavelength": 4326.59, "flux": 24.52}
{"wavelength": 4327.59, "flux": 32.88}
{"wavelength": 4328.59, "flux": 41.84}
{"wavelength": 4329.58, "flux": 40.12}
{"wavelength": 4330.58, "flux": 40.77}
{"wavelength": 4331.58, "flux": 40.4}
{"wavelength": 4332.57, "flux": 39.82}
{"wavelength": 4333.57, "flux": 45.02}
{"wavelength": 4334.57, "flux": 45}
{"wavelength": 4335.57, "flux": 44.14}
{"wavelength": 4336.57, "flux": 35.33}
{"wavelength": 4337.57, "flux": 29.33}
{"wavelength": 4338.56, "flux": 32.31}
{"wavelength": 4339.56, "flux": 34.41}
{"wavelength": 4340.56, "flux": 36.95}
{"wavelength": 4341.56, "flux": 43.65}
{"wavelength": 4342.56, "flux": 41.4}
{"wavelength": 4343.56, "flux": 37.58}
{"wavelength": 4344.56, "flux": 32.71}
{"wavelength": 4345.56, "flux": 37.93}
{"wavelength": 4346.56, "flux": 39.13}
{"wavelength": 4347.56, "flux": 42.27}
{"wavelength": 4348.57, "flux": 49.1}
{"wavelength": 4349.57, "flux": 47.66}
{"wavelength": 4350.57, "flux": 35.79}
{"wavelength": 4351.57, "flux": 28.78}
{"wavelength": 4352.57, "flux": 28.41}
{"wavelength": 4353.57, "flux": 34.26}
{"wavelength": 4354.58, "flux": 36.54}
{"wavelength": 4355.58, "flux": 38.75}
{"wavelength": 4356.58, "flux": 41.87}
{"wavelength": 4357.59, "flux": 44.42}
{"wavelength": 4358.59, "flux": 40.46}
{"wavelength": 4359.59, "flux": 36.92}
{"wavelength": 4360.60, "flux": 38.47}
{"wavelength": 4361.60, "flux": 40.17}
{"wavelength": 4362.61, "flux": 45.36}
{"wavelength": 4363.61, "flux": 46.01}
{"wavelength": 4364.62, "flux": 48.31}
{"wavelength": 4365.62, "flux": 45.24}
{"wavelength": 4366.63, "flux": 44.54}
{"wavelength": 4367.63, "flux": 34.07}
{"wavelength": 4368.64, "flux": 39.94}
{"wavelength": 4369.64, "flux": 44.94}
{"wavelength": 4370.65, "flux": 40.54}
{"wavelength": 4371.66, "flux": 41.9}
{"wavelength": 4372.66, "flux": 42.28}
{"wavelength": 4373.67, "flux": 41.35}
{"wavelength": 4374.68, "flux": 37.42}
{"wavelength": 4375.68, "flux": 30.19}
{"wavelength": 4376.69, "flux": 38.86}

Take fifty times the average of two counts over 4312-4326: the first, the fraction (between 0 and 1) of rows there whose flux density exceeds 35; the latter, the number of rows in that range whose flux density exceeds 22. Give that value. 339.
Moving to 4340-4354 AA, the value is 368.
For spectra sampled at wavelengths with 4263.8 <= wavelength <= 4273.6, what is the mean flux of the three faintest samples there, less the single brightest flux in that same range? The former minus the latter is -18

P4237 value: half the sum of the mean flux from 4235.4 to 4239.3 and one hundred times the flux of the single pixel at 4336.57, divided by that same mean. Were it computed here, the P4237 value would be 81.4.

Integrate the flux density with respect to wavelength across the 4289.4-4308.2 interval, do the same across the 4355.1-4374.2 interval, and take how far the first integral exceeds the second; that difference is -372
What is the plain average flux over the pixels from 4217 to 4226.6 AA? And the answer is 16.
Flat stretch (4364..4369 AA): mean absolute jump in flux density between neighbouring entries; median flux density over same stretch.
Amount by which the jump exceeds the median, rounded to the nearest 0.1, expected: -39.5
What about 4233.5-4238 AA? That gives -17.6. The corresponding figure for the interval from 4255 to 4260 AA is -19.7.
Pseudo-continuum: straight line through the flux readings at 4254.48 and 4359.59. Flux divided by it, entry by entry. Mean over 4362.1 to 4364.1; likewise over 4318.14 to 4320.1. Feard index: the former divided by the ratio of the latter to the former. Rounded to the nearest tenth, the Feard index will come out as 1.1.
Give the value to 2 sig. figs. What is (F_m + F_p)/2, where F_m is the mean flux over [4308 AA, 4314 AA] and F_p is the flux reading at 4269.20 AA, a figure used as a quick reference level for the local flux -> 30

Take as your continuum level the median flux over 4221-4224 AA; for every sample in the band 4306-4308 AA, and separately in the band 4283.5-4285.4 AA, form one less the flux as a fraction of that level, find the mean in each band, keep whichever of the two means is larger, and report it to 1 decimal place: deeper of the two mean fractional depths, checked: -0.3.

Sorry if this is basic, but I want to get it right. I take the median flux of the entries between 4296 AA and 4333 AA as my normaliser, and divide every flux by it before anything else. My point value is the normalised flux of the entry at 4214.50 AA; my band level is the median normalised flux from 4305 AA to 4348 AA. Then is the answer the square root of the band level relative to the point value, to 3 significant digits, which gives 1.15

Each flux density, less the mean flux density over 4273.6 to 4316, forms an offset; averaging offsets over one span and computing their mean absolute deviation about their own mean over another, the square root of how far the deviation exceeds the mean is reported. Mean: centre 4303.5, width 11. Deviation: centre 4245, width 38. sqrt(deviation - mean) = 3.0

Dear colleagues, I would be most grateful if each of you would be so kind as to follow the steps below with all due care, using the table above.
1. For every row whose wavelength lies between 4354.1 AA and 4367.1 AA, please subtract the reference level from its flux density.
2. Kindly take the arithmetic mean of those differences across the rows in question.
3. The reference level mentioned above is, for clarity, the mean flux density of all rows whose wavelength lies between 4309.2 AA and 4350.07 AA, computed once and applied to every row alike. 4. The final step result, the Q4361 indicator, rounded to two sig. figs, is 5.7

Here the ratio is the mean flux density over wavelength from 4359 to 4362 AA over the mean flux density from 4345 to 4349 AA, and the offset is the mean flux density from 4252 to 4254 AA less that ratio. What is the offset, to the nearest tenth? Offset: 14.9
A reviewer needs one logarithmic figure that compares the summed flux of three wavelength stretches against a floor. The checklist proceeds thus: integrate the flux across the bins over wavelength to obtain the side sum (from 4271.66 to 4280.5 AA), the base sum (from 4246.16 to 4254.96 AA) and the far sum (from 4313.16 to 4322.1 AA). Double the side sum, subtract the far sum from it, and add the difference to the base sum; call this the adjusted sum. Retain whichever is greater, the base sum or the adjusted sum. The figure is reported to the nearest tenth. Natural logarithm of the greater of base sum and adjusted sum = 5.5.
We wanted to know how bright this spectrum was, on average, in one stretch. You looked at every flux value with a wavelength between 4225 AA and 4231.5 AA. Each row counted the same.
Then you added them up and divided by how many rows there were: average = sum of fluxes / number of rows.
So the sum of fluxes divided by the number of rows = 7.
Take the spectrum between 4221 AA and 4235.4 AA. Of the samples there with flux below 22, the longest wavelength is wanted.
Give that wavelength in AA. 4234.93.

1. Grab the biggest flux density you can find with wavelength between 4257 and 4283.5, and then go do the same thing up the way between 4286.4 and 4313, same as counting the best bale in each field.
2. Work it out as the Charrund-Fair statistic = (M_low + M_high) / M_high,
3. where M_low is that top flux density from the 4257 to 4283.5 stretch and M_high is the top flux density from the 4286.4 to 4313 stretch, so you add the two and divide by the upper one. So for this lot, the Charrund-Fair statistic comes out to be 1.92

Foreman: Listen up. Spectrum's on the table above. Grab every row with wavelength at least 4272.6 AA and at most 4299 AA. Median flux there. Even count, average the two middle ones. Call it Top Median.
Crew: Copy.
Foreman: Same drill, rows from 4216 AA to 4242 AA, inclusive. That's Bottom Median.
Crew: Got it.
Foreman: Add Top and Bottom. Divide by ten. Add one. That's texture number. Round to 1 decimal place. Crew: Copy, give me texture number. 5.4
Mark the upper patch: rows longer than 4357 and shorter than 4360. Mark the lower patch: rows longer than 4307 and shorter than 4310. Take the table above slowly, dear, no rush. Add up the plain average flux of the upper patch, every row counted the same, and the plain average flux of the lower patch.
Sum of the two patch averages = 62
